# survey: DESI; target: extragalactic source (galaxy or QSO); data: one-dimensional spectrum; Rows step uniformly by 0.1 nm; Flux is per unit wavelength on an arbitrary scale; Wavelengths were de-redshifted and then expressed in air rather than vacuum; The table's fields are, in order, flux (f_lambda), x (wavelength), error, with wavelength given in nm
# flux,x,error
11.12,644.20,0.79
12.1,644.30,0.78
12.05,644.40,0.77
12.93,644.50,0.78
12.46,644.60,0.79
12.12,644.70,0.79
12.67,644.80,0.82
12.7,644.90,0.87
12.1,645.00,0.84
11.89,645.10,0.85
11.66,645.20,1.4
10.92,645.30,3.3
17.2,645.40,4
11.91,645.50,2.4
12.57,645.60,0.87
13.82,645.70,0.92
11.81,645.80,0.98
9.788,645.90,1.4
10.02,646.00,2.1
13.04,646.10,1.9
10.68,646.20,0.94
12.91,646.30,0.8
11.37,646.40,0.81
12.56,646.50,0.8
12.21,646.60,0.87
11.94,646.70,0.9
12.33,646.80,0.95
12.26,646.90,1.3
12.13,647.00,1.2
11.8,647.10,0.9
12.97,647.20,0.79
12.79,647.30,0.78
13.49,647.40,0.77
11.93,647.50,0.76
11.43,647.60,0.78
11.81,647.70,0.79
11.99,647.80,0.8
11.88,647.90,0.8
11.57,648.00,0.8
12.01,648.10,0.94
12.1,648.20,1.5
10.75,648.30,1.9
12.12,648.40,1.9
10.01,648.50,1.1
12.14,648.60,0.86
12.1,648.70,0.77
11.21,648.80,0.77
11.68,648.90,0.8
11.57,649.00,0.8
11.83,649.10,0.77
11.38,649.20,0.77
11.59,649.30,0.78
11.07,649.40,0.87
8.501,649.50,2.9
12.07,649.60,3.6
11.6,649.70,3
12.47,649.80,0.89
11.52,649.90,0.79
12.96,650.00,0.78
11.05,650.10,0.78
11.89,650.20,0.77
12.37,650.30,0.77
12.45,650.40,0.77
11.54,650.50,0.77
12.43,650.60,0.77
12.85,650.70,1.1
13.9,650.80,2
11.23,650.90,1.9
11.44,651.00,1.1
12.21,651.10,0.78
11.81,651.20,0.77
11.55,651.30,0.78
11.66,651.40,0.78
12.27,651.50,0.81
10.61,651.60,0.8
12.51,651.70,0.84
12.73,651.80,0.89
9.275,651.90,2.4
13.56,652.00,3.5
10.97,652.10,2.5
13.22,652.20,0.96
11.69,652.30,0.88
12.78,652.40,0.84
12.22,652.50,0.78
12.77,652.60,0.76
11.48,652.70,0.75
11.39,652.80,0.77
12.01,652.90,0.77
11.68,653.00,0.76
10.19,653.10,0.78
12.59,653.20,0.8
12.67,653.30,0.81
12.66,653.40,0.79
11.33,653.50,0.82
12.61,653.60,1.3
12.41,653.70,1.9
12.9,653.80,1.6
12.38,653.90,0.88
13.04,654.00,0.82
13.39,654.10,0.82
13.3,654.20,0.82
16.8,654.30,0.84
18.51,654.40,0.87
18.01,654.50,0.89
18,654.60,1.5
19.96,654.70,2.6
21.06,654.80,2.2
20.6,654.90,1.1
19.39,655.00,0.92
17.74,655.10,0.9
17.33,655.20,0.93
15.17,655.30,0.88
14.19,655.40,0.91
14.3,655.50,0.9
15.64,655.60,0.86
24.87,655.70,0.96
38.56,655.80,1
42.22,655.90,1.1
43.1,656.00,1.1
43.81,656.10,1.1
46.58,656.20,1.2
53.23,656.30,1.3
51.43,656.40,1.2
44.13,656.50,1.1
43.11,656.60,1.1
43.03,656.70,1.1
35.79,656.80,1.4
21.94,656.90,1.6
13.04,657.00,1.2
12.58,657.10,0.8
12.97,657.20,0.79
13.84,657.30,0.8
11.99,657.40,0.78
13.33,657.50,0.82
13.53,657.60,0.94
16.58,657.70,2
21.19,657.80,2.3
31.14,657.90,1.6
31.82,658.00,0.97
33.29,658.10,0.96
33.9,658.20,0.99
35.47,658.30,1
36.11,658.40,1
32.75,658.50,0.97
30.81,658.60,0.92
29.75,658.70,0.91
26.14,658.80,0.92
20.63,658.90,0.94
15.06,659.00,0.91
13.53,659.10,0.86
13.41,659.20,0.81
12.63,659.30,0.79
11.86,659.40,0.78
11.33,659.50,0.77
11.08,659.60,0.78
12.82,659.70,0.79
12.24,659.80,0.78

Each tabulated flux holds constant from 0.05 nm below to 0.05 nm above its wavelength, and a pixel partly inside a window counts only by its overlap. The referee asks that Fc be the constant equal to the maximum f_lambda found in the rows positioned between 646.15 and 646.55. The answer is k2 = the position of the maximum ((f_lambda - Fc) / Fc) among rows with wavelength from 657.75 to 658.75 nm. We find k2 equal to 658.40 nm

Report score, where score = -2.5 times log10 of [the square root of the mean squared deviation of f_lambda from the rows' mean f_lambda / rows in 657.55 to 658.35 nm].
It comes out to -2.3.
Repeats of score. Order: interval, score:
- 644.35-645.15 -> 1.1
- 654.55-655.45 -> -0.9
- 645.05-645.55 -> -0.9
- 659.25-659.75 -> 0.4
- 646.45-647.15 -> 1.6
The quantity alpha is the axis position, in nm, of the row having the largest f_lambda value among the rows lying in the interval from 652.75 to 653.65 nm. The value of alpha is 653.30 nm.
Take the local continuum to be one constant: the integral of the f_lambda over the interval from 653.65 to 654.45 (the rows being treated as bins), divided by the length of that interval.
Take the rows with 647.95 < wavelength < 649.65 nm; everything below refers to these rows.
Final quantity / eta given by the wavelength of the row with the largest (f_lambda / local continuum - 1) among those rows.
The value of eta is 648.60 nm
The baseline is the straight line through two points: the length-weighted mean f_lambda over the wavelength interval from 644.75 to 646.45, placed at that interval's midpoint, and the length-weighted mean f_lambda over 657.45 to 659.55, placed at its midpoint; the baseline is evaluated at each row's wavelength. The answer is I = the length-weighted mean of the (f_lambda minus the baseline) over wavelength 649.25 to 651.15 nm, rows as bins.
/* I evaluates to -4.2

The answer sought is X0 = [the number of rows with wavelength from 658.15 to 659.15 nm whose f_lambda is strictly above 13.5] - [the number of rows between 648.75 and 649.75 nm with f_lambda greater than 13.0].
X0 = 10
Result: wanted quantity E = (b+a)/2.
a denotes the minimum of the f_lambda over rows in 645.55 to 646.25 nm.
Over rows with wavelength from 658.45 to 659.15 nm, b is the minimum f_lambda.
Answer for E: 11.7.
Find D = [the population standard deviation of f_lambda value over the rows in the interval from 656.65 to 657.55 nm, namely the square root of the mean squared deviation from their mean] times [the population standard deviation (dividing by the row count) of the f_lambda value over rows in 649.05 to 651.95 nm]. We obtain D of 11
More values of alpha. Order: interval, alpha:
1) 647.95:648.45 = 648.40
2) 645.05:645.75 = 645.40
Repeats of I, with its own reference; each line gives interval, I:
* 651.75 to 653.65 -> -6.2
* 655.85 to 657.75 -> 8.7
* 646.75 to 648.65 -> -2.0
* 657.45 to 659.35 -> 1.3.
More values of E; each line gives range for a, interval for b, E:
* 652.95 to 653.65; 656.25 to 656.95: 16.1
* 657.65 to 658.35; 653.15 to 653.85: 14.0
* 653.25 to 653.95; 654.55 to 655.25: 14.3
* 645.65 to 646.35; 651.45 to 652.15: 9.5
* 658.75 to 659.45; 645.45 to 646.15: 10.8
